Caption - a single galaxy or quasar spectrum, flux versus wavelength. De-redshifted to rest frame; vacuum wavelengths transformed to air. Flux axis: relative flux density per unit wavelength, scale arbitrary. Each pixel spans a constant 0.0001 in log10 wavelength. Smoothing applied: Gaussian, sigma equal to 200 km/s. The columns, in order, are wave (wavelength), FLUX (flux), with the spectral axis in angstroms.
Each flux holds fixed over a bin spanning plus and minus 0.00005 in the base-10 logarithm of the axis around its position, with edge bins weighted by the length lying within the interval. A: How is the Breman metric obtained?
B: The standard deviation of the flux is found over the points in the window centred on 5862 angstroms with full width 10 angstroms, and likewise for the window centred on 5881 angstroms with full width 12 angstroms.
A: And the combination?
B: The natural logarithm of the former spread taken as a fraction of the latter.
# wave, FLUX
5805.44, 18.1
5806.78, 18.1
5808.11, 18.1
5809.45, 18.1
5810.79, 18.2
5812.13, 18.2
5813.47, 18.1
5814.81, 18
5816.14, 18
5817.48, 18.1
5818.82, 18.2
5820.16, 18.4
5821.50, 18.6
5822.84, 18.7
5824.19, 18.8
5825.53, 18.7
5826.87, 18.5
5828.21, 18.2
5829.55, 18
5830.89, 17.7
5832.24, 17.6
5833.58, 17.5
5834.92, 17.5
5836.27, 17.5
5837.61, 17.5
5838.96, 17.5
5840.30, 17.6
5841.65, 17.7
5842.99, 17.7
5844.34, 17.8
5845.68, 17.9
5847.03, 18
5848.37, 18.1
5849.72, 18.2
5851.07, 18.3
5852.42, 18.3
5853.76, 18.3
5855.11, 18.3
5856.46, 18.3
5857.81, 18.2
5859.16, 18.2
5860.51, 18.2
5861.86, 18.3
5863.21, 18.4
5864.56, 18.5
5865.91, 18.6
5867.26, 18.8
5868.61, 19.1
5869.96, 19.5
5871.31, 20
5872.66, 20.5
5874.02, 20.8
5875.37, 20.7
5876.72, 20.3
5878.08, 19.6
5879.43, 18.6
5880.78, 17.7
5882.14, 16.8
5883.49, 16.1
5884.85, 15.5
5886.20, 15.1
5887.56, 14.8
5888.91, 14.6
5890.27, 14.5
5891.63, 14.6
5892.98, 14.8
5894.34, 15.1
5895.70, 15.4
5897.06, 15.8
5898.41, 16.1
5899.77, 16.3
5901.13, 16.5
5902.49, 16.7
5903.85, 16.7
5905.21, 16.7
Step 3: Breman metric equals -2.6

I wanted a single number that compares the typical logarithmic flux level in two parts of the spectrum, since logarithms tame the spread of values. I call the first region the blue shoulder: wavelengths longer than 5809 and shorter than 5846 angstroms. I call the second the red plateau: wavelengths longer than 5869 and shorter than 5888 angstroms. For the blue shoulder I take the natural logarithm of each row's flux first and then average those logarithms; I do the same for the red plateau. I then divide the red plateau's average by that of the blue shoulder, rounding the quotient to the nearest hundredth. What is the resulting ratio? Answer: 1.00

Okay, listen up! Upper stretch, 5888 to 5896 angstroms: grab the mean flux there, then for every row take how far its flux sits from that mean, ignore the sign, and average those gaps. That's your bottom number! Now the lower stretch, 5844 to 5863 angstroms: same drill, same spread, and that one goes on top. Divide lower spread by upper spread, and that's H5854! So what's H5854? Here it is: 0.46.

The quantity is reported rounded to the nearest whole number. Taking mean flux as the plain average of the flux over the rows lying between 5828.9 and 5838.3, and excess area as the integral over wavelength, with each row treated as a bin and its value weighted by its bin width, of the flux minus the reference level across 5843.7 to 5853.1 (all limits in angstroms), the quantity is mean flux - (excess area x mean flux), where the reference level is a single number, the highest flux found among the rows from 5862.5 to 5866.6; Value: 103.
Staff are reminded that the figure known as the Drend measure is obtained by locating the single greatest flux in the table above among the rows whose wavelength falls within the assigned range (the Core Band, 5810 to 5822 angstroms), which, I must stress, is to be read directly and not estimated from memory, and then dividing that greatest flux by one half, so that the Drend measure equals 37.2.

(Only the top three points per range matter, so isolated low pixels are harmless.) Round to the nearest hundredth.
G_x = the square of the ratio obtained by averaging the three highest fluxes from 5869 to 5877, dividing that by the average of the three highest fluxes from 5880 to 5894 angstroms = 1.50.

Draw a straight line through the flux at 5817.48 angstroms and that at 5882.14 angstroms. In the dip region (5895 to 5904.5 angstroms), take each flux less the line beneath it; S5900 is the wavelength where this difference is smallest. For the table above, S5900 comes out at 5895.70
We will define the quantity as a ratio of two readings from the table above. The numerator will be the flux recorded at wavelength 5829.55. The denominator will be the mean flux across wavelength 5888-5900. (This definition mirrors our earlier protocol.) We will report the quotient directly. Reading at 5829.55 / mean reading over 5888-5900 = 1.18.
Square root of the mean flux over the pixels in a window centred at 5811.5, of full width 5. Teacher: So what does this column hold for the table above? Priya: 4.26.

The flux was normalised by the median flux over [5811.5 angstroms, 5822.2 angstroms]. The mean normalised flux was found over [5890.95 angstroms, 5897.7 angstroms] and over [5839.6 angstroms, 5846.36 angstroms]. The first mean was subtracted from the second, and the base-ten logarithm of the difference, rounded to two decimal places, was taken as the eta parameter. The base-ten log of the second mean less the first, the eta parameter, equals -0.84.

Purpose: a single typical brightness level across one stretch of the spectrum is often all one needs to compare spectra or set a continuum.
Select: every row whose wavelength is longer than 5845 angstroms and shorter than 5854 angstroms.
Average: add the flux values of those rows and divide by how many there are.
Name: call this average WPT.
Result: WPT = 18.2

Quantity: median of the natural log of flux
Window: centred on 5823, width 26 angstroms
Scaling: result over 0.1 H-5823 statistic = 29.0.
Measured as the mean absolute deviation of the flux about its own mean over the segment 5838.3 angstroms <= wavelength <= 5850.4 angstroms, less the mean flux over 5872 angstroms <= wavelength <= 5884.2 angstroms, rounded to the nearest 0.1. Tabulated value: -18.8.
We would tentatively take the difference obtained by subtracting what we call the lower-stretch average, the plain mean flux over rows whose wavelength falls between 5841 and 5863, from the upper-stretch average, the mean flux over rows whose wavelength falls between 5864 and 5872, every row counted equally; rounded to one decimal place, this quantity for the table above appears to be 1.0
